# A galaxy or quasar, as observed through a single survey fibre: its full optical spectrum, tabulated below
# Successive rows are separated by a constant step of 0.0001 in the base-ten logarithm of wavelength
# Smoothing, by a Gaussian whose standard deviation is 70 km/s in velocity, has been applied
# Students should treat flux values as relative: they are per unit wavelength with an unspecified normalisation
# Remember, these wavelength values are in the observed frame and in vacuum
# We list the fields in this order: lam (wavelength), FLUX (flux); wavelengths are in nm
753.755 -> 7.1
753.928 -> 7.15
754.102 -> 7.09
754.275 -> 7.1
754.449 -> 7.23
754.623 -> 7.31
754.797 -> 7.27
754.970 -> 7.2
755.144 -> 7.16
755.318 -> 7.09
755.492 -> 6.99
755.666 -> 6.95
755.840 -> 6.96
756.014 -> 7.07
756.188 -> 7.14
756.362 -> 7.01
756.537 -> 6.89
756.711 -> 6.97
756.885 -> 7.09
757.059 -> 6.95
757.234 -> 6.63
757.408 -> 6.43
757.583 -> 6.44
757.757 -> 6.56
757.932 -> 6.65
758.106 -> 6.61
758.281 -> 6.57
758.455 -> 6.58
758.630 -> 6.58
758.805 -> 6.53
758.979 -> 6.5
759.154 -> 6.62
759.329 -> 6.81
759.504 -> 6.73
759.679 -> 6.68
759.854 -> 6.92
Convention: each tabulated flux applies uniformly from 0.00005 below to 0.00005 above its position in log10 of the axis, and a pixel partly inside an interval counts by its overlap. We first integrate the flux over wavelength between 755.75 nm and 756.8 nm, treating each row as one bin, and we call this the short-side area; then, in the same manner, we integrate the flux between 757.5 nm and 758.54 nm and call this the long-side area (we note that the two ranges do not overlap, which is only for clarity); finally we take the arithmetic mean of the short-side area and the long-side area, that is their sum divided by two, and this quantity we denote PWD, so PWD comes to 7.10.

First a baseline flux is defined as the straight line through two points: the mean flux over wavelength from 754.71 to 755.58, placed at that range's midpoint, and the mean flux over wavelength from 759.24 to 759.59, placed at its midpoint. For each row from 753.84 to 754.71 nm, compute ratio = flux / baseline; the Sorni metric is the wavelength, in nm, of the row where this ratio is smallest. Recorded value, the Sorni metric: 754.102 nm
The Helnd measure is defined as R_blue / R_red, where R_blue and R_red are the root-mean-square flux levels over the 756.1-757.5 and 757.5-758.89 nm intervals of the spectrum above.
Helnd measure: 1.05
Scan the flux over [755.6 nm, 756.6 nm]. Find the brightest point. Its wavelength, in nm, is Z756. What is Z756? 756.188 nm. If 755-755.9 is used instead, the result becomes 755.144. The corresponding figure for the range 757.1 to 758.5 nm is 757.932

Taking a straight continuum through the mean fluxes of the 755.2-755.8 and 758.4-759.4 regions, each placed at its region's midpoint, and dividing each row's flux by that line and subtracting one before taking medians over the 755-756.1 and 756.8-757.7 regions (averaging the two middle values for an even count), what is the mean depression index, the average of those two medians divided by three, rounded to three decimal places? -0.004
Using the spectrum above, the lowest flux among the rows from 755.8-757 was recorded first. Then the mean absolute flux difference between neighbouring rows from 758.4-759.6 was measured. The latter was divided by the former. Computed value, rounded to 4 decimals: 0.0114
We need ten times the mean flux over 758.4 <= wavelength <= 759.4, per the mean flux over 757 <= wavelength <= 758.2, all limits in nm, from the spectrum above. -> 10.0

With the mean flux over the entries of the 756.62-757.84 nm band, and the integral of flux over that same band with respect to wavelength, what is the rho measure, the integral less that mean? 1.48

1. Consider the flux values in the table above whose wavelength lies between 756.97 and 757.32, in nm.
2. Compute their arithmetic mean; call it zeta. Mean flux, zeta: 6.8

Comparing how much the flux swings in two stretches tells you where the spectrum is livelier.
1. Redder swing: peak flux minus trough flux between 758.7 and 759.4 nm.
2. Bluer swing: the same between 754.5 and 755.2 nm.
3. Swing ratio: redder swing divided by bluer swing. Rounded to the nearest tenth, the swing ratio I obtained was 2.1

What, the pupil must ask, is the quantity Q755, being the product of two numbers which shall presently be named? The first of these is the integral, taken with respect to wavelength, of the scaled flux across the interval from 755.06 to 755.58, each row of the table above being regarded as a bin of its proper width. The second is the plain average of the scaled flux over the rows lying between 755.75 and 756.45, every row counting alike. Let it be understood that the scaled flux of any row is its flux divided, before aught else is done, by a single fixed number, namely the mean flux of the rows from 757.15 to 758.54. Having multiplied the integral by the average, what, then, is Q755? 0.60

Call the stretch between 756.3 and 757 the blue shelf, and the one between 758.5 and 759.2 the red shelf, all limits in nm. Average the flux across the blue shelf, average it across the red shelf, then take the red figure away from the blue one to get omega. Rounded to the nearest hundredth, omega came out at 0.43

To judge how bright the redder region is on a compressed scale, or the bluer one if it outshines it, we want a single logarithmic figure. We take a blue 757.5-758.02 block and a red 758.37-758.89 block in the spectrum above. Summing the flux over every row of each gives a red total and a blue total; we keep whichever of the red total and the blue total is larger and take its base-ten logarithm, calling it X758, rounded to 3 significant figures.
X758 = 1.29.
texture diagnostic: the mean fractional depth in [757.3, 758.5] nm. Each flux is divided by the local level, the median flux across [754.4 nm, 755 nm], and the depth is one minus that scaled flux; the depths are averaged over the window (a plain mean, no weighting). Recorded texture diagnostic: 0.097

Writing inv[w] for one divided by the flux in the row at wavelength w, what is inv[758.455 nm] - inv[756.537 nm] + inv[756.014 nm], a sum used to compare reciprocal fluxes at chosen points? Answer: 0.148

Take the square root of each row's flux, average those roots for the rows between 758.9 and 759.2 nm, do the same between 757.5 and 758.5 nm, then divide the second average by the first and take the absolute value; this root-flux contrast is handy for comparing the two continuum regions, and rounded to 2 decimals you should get 1.00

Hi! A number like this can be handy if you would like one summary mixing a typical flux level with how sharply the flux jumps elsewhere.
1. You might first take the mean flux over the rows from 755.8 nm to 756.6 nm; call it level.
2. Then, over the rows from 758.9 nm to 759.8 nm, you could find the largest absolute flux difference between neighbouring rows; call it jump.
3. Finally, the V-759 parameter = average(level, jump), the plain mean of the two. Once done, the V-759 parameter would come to 3.60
